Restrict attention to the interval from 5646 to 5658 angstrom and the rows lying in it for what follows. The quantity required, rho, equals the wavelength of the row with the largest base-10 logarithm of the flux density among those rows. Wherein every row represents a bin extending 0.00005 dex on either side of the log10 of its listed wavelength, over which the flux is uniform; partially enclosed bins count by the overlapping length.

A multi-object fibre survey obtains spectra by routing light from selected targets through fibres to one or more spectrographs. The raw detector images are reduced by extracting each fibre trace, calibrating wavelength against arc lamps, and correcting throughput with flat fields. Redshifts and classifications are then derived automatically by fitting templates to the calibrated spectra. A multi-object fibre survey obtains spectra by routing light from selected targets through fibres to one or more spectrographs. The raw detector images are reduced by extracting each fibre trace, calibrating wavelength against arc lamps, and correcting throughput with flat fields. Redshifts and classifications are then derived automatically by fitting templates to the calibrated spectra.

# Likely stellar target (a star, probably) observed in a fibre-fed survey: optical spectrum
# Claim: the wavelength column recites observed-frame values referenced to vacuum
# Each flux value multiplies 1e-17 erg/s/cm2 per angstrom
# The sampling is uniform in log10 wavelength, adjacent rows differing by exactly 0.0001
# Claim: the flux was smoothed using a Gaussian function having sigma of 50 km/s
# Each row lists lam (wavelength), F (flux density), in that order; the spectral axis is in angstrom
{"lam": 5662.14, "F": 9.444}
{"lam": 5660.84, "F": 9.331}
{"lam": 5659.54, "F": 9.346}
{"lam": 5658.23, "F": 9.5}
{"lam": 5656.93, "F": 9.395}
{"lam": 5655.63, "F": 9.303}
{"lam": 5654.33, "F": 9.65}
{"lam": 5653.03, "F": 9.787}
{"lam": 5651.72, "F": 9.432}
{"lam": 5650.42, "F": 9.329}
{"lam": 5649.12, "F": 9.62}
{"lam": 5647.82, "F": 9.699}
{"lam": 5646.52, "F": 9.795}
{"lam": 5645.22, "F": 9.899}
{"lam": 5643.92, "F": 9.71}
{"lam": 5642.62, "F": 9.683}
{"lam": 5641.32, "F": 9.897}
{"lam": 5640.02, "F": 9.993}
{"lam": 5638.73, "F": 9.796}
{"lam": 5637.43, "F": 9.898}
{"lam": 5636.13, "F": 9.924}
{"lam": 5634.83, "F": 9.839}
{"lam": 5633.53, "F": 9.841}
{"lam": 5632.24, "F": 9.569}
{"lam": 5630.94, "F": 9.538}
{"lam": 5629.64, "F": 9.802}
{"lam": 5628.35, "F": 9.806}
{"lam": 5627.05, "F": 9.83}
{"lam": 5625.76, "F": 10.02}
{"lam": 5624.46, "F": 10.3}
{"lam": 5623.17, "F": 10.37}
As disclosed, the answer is 5646.52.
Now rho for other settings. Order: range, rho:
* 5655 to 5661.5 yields 5658.23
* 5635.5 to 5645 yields 5640.02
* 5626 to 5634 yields 5633.53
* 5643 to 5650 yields 5645.22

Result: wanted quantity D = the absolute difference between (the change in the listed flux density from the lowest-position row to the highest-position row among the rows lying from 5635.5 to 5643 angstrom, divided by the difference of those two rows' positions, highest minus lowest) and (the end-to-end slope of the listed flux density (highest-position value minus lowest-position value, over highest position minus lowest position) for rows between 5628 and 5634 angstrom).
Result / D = 0.044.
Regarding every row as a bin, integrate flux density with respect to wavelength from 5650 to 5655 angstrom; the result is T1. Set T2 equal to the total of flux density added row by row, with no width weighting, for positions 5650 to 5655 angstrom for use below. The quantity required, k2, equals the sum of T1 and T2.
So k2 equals 86.0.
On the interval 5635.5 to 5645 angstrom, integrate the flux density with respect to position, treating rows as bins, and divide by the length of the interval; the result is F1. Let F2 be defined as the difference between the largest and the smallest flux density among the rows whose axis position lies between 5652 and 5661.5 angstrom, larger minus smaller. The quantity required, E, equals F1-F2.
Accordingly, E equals 9.36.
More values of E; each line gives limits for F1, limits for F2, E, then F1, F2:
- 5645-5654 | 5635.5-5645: 9.33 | 9.64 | 0.310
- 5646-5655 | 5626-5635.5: 9.31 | 9.61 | 0.303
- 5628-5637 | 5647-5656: 9.28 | 9.76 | 0.484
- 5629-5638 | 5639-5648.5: 9.45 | 9.76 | 0.310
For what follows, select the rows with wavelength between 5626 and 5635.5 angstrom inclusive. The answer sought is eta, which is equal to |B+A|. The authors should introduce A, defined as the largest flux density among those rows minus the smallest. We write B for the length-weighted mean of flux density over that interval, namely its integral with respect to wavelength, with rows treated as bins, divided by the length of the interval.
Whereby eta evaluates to 10.1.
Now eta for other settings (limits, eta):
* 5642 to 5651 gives 10.3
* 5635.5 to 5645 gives 10.2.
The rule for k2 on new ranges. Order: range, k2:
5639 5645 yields 98.3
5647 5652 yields 85.8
